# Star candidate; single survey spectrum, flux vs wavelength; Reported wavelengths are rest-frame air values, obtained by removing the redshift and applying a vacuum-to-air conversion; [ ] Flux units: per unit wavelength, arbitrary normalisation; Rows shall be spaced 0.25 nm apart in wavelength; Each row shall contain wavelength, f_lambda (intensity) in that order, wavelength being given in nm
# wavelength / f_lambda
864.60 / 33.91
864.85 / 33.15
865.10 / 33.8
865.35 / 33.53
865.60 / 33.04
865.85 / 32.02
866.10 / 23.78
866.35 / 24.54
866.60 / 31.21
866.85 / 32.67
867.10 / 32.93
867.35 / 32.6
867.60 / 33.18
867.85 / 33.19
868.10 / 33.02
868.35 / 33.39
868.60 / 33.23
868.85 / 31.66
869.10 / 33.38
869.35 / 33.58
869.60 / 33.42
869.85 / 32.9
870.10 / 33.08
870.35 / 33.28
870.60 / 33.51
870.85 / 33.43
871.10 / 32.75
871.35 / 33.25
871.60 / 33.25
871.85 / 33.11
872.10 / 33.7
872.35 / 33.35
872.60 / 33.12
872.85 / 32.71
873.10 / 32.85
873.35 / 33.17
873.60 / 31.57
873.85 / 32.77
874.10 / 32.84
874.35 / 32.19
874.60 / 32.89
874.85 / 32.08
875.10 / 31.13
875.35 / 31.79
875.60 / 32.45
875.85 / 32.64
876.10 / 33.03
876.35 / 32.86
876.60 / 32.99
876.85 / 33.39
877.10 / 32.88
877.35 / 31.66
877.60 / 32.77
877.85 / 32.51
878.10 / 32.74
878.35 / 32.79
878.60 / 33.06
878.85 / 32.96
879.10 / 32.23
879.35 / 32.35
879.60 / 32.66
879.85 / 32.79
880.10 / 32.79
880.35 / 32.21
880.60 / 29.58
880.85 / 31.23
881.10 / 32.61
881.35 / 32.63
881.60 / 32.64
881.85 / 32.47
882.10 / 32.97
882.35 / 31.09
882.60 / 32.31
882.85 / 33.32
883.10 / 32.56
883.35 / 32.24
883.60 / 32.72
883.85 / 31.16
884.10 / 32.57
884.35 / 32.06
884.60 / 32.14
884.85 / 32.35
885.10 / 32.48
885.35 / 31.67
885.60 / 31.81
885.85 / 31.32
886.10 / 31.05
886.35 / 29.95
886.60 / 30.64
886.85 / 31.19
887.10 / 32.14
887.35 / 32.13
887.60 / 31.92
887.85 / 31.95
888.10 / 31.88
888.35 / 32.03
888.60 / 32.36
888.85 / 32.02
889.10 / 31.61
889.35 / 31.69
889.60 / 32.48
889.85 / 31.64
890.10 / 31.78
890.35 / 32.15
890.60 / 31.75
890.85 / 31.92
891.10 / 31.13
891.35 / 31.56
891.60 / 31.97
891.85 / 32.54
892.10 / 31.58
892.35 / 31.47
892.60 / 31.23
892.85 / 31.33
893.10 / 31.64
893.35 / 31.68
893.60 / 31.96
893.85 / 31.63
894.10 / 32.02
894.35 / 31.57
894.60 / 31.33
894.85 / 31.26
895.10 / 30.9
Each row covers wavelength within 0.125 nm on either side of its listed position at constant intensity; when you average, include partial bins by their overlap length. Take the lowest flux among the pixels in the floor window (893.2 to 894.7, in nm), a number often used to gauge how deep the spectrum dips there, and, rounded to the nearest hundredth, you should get 31.33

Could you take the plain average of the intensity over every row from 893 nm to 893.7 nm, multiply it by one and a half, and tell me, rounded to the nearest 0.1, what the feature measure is 47.6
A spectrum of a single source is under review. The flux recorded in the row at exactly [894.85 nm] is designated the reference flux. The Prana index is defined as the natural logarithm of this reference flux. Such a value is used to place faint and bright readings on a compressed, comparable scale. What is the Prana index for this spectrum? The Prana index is 3.44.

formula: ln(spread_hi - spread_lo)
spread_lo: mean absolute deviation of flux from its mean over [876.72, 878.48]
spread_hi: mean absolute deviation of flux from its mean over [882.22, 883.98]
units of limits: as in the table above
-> -1.3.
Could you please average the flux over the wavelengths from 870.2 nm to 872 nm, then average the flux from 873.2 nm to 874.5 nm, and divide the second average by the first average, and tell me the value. 0.98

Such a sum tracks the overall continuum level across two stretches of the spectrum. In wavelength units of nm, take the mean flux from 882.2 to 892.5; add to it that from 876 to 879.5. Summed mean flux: 64.6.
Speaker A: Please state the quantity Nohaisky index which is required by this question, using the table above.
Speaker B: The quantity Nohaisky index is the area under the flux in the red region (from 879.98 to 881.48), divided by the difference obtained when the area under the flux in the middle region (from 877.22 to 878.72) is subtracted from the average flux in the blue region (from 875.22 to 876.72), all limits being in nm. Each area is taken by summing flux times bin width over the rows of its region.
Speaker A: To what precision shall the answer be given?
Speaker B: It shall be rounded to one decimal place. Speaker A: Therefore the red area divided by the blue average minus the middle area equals -2.9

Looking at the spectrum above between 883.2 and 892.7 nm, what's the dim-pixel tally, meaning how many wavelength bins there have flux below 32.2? 30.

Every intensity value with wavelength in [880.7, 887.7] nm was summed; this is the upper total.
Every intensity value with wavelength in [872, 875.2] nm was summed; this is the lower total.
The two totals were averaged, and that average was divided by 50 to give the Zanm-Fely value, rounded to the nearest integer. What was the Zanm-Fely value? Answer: 13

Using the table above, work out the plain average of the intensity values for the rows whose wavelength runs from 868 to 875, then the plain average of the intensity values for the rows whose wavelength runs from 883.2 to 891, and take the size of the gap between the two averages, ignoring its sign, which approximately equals 1.1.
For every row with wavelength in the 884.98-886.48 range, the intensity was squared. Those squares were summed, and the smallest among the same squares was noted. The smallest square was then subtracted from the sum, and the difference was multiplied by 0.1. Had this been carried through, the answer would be 501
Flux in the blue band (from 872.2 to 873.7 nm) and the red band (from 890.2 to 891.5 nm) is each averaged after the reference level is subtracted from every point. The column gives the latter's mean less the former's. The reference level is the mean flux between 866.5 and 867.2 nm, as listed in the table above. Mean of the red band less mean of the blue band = -1.1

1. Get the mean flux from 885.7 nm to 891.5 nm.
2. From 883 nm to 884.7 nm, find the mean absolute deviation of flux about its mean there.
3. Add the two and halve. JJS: 16.0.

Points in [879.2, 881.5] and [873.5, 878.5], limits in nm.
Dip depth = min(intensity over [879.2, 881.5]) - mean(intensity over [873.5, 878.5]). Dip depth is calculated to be -2.9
